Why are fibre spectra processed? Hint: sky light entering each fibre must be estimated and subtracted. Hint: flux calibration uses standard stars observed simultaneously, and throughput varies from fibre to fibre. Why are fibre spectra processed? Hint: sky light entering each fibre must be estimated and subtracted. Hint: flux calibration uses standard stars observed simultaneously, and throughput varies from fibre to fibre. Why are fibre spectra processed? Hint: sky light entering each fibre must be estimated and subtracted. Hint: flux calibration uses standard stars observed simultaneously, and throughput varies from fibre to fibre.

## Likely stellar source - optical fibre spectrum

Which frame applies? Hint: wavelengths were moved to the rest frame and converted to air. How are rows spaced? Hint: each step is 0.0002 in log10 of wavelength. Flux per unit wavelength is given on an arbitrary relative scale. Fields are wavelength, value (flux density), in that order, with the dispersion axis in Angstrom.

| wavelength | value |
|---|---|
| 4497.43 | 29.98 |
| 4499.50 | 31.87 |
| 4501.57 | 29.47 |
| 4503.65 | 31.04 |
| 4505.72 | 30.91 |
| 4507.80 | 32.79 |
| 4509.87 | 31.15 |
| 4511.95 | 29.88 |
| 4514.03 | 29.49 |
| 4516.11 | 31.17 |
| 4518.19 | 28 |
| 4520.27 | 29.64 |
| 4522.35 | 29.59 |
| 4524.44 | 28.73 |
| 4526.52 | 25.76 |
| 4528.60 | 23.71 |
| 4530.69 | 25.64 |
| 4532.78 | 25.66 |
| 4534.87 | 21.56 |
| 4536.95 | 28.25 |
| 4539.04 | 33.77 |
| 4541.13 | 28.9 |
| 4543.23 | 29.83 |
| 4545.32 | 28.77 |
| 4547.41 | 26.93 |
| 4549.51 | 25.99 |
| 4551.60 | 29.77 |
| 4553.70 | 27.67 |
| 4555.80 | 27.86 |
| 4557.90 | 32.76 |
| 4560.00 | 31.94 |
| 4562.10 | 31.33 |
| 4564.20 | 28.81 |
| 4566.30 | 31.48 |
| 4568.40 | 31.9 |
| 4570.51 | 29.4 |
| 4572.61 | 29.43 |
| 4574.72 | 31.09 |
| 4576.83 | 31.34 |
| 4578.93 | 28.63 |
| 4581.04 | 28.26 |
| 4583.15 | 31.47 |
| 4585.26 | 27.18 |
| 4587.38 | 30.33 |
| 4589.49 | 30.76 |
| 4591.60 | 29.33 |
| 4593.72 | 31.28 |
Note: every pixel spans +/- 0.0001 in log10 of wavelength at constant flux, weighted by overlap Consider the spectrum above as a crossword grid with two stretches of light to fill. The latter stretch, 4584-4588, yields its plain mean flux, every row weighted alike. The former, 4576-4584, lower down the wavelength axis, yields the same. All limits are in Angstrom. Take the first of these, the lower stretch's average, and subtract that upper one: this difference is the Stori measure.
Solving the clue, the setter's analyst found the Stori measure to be 1.2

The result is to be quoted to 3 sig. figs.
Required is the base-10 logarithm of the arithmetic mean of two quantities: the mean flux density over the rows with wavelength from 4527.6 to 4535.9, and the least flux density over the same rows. 1.36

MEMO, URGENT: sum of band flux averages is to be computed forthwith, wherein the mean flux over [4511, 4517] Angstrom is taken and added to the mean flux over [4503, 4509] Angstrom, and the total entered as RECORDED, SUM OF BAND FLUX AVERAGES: 61.8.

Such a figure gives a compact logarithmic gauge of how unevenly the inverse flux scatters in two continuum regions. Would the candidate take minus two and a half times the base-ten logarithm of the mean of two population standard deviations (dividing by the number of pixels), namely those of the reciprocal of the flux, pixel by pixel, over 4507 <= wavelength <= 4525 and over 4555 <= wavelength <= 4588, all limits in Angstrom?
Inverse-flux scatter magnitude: 7.0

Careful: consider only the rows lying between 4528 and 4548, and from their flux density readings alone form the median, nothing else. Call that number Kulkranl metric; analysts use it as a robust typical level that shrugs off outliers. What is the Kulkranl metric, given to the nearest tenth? 27.6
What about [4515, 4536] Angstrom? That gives 26.9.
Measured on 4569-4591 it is 29.9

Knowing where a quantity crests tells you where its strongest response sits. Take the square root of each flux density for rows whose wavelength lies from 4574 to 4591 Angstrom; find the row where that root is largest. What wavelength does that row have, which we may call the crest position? 4583.15 Angstrom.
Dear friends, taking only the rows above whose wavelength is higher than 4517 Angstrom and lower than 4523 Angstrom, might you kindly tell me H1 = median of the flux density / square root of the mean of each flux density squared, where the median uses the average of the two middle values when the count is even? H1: 1.017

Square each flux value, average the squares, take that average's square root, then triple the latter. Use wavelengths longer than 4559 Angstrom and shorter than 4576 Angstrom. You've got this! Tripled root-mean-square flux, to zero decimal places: 92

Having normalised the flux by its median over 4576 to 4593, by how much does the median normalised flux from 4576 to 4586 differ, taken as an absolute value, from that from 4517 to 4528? 0.003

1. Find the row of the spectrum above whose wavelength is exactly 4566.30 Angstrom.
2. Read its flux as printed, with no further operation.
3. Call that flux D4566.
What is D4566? 31.48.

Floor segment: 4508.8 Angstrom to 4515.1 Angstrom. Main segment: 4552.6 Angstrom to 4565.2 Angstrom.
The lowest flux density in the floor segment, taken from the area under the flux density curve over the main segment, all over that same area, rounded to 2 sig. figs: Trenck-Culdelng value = 0.92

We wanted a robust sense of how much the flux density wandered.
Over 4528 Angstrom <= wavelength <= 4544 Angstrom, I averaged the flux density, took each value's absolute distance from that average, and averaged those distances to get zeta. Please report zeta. 3.02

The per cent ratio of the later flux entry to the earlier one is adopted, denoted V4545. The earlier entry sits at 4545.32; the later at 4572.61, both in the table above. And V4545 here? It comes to 102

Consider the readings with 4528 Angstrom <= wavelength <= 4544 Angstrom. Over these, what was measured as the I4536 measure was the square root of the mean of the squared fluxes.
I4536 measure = 27.4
